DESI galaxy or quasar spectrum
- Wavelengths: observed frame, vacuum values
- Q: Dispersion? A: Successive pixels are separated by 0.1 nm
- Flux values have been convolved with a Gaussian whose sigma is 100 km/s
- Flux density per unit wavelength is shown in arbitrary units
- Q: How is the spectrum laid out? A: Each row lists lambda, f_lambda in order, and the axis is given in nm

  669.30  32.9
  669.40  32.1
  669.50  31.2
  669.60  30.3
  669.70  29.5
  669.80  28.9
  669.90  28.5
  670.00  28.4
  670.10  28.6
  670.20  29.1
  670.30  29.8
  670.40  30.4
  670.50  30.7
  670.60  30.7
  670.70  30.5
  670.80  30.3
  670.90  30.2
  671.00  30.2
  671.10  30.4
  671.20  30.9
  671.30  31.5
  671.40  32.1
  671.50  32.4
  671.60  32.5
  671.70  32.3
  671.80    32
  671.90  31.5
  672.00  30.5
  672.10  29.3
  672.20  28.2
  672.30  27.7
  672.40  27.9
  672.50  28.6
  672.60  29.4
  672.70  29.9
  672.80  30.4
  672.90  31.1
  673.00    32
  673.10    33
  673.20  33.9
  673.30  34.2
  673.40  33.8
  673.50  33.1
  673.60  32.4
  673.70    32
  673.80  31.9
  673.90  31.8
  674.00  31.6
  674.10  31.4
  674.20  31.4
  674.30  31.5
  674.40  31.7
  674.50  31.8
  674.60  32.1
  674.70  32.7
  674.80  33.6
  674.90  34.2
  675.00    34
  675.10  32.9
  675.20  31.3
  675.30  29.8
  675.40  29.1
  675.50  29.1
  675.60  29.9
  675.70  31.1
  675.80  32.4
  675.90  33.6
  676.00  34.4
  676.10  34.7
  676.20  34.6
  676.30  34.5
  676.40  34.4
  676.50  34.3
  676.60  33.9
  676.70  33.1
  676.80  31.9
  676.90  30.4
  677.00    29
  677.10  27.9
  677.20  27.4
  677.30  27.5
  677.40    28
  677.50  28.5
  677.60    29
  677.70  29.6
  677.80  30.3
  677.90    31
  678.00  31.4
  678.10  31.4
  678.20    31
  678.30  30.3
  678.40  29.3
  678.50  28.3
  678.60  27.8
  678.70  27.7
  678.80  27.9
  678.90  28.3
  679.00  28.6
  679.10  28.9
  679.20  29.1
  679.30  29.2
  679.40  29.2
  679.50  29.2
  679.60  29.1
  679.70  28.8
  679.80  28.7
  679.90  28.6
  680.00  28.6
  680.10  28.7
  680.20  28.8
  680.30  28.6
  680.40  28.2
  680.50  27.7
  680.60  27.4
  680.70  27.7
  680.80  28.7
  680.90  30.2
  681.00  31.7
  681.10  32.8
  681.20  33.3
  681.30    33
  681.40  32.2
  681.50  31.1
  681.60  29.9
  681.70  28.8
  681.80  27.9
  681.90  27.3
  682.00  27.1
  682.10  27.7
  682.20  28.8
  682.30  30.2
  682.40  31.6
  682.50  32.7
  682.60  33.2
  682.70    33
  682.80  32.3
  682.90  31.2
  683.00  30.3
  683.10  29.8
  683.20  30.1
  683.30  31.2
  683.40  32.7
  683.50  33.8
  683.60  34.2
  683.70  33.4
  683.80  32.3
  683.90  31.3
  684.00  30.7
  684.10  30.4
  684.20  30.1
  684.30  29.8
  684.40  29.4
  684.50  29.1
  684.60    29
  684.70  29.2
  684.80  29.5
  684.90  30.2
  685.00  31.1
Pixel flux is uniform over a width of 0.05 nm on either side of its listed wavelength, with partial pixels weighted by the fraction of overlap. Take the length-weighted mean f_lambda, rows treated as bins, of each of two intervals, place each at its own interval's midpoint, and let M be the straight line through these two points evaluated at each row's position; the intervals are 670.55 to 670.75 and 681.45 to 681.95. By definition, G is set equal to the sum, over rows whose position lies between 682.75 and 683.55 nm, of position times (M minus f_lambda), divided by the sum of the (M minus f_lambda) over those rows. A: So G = 683.20 nm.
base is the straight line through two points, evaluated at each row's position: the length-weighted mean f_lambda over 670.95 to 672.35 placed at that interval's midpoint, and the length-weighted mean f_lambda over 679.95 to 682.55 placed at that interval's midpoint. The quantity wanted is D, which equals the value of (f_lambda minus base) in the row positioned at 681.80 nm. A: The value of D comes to -1.7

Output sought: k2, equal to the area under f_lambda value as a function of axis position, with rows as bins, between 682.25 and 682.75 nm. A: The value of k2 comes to 16.1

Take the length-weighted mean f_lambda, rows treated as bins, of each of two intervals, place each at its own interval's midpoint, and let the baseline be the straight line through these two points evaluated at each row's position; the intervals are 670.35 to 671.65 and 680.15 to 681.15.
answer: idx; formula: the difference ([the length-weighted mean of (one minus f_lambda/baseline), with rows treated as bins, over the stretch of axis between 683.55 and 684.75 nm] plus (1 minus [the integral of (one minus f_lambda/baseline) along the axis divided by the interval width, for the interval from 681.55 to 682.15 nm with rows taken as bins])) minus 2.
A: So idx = -1.11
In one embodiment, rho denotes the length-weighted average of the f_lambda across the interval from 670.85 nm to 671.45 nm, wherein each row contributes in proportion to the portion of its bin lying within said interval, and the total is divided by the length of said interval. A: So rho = 30.9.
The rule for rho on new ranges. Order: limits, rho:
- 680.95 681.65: 32.0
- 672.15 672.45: 27.9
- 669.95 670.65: 29.7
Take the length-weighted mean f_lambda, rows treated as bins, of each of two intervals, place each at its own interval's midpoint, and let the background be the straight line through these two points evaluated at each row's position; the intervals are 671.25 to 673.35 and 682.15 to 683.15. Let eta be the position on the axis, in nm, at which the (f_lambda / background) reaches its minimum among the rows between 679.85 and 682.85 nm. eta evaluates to 682.00 nm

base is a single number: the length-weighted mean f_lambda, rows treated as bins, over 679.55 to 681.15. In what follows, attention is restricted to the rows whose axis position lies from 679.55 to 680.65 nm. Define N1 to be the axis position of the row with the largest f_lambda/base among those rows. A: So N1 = 679.60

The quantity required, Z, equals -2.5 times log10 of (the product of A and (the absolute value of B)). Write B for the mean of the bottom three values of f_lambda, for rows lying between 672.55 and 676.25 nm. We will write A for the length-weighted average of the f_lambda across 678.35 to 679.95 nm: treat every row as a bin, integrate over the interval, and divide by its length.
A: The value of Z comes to -7.31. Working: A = 28.7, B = 29.2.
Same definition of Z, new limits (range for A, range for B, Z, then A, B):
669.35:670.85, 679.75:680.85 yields -7.29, 29.9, 27.6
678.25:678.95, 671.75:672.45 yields -7.25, 28.5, 27.9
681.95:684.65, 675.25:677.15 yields -7.37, 30.9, 28.7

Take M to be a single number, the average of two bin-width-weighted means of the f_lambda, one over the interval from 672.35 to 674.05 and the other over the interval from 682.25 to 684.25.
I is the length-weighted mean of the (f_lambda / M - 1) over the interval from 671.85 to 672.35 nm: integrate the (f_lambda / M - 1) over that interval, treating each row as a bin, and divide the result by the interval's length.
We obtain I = -0.07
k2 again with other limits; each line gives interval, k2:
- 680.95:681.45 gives 16.3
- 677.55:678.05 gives 15.1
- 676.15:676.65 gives 17.2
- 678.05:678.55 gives 15.0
